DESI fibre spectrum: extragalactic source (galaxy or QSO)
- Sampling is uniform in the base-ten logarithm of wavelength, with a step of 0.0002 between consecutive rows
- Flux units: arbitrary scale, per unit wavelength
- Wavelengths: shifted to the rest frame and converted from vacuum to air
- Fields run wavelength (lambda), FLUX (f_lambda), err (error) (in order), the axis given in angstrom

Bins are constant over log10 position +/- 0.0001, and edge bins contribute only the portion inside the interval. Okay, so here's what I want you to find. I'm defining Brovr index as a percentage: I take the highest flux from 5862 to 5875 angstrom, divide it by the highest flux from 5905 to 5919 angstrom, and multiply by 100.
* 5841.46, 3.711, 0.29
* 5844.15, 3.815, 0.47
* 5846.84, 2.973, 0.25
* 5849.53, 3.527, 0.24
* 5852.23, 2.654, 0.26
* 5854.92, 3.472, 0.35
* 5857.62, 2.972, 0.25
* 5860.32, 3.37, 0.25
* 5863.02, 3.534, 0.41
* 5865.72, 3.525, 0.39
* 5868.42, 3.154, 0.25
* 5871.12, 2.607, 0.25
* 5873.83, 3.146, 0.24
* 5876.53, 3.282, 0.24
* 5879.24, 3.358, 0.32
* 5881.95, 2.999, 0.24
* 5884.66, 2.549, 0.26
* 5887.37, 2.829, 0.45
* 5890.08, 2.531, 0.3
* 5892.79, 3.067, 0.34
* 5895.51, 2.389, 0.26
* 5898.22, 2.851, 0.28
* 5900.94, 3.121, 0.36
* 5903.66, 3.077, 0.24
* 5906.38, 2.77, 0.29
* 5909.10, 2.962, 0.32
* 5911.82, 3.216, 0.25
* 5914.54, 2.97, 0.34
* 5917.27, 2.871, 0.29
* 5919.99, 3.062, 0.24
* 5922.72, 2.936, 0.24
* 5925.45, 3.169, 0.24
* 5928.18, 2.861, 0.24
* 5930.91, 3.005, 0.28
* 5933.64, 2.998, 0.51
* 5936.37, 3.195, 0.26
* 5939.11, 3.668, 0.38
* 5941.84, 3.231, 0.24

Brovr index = 110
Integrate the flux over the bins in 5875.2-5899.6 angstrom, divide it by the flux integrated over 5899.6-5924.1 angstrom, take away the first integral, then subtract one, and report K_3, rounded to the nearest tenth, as -70.1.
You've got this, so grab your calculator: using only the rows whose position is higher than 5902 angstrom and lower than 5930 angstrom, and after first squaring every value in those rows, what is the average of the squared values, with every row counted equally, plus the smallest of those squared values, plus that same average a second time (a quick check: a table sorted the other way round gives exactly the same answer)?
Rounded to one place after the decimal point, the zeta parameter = 25.6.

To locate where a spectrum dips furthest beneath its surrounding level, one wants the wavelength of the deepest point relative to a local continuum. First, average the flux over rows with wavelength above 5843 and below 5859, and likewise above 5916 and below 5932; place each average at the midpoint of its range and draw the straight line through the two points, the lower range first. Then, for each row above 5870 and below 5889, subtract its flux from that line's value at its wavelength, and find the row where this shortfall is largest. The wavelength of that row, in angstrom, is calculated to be 5884.66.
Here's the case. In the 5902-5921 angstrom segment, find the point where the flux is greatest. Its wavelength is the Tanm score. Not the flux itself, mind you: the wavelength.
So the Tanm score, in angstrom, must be 5911.82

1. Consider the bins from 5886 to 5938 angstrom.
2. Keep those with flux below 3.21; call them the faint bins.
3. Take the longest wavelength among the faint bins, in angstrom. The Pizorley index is 5936.37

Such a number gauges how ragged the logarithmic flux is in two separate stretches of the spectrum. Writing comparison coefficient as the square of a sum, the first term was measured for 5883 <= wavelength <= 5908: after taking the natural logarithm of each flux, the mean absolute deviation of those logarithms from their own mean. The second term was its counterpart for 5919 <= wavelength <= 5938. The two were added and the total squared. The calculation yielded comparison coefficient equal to 0.012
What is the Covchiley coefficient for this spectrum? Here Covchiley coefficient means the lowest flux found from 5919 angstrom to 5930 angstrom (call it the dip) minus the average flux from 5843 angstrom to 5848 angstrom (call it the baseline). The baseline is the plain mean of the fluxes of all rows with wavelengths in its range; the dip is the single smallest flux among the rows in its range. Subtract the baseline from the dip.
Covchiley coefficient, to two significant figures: -0.53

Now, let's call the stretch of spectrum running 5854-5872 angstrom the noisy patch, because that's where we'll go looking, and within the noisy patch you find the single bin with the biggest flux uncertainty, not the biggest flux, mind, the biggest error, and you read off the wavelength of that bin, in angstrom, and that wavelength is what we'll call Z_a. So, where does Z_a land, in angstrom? 5863.02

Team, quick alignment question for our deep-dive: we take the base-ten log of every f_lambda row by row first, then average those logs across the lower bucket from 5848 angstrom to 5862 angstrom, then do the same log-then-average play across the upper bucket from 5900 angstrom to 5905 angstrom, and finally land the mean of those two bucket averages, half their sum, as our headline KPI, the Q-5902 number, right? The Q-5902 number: 0.497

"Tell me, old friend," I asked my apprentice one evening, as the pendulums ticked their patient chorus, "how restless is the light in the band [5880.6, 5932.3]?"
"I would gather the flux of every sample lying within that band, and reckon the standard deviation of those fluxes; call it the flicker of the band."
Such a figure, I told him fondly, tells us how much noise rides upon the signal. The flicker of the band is 0.22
